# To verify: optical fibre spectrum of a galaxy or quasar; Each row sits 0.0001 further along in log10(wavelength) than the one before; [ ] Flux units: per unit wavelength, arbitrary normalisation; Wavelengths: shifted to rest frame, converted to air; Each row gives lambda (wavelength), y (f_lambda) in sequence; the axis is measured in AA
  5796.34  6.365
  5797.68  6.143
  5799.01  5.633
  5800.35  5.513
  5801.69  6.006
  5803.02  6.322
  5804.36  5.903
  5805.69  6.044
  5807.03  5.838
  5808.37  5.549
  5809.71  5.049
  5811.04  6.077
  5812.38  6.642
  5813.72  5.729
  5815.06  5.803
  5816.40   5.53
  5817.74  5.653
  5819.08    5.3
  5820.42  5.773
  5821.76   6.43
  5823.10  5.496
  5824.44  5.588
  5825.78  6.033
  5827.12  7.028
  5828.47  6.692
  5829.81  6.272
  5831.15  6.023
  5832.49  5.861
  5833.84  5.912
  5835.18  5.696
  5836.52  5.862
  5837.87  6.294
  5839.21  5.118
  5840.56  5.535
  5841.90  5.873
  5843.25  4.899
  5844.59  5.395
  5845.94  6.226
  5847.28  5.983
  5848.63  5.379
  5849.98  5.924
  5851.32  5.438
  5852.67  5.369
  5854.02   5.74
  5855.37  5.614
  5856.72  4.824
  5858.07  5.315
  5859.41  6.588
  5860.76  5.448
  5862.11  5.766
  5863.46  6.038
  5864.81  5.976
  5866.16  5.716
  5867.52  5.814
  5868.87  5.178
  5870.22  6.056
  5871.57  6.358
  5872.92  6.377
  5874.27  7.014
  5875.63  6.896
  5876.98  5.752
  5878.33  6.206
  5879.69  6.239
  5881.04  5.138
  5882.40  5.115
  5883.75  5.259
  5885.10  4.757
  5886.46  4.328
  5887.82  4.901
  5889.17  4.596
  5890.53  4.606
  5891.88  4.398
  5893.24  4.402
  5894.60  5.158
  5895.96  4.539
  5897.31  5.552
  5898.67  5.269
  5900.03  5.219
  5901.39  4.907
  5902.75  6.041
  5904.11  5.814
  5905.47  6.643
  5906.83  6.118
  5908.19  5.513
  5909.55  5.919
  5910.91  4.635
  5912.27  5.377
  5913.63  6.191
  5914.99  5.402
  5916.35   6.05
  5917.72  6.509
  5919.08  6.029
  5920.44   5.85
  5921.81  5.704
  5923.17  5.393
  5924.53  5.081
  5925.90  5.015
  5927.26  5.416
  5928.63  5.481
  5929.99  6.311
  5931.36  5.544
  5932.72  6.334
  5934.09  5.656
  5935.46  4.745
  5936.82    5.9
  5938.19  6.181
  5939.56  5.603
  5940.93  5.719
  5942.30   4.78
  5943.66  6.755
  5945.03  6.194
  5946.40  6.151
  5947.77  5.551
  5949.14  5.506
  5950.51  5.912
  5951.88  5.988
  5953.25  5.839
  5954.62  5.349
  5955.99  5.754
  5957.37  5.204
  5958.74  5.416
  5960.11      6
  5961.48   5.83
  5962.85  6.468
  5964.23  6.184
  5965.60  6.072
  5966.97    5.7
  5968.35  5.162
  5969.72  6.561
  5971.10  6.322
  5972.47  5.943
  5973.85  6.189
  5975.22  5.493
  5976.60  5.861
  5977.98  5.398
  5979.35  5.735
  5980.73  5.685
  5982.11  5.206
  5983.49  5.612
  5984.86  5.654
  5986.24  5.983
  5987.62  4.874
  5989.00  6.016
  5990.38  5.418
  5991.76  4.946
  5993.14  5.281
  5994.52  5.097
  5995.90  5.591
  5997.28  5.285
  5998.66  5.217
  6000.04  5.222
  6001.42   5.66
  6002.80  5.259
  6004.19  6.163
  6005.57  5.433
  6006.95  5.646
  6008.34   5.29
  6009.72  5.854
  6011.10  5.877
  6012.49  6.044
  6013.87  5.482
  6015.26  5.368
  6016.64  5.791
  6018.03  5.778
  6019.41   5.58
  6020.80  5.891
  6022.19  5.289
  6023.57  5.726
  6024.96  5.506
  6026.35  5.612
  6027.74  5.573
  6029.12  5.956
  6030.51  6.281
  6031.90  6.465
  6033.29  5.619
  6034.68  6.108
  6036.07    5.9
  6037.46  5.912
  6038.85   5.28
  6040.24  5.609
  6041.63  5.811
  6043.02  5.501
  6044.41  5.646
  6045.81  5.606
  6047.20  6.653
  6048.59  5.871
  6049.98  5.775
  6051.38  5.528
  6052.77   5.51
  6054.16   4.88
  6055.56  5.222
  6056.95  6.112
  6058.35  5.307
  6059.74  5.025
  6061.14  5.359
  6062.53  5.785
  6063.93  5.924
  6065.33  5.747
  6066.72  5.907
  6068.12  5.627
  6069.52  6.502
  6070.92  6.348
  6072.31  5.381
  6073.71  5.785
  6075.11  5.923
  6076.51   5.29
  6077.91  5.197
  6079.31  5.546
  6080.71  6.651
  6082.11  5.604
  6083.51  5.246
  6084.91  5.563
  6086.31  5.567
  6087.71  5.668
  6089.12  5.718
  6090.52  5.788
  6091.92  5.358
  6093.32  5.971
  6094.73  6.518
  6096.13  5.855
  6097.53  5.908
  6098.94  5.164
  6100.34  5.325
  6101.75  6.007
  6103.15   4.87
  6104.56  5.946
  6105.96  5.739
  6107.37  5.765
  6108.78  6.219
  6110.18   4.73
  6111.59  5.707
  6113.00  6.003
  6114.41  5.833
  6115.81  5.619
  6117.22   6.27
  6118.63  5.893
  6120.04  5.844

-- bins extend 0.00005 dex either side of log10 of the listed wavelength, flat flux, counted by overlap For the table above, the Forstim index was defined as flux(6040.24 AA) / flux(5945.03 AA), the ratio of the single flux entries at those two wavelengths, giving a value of 0.91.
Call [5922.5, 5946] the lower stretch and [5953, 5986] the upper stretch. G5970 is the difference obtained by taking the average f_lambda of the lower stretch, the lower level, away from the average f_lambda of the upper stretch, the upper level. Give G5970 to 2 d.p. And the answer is 0.12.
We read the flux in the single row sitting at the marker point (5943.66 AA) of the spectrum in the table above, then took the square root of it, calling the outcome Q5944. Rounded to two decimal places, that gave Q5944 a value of 2.60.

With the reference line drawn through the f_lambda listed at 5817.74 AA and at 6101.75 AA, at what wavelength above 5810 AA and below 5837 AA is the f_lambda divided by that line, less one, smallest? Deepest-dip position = 5819.08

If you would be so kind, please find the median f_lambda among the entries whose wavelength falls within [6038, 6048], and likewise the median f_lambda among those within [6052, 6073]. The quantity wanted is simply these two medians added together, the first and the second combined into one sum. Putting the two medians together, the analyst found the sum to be 11.2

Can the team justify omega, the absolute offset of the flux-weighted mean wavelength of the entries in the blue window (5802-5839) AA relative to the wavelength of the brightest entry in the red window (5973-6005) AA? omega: 153.3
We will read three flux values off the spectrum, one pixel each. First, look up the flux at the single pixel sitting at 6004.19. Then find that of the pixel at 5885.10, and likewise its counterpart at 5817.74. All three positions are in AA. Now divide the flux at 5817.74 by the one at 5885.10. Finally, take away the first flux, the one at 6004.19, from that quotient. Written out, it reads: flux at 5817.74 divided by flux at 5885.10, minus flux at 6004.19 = -5.0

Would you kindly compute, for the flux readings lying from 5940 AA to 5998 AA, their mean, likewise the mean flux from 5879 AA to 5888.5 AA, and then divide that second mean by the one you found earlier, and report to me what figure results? 0.89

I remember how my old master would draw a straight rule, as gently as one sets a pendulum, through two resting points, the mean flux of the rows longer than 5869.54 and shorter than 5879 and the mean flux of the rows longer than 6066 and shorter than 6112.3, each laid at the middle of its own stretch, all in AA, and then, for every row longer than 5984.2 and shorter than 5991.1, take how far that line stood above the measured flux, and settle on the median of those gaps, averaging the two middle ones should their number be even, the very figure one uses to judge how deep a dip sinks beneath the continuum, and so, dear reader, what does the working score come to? 0.38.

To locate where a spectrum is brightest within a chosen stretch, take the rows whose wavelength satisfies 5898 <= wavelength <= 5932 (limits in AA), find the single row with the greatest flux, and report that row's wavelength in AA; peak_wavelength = 5905.47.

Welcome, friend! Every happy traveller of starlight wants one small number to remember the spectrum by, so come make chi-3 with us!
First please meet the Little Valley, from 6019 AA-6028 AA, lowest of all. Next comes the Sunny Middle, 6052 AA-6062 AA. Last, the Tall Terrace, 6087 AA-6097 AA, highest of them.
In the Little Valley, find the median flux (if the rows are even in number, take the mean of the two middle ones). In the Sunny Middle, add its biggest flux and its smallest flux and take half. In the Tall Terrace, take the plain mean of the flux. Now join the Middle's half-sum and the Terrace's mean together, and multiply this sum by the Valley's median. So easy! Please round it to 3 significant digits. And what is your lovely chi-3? 63.3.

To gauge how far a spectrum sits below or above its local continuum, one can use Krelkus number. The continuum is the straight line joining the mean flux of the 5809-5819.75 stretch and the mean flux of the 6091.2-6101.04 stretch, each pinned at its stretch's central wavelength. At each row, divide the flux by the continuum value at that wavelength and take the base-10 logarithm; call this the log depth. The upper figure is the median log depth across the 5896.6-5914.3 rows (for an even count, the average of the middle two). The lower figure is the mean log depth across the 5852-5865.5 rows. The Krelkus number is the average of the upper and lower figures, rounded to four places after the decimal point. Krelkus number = -0.0095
